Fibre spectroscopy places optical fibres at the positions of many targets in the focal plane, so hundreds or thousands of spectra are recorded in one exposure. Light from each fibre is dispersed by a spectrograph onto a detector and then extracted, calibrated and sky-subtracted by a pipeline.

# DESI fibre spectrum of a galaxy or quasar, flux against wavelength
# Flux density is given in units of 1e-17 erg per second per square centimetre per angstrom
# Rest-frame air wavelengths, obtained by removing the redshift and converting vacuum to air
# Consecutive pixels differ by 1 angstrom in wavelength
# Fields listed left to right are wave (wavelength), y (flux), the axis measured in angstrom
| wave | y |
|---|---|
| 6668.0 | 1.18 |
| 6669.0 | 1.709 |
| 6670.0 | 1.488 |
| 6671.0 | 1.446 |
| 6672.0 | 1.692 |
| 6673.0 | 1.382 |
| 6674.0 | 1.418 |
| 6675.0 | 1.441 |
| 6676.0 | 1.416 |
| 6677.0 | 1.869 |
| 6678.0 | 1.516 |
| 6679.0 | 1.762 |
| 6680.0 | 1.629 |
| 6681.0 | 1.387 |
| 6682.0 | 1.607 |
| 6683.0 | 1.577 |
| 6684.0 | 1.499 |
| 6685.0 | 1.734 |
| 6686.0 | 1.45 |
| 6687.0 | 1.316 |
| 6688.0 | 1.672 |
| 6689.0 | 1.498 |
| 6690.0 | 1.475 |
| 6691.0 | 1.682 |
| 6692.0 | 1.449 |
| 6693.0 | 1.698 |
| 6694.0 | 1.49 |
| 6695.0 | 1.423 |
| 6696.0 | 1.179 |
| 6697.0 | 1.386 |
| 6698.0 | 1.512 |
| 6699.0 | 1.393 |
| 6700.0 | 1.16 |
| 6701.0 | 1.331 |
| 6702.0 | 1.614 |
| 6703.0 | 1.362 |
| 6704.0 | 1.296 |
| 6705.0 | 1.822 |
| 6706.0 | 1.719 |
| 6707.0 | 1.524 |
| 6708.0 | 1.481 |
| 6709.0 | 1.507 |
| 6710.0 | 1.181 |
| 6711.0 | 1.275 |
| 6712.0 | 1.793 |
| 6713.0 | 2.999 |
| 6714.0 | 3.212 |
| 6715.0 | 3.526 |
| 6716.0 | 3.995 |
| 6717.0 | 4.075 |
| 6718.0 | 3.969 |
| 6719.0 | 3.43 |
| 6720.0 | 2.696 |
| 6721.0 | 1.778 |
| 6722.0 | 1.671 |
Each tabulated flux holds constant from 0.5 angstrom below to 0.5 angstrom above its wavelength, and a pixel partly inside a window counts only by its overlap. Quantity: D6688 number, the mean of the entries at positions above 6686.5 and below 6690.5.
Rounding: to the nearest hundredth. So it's 1.49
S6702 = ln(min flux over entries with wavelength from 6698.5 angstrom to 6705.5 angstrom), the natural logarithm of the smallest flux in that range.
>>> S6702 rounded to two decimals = 0.15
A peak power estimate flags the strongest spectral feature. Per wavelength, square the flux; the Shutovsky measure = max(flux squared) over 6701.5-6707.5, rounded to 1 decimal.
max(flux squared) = 3.3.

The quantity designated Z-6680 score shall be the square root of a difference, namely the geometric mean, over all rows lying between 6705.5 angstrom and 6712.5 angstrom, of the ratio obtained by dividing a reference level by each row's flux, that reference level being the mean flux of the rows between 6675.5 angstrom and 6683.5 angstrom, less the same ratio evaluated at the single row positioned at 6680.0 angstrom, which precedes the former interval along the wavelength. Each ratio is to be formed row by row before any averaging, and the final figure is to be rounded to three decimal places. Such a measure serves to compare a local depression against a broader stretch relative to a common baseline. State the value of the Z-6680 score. 0.310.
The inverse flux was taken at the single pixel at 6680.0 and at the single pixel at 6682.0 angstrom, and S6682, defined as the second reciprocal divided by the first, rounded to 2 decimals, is 1.01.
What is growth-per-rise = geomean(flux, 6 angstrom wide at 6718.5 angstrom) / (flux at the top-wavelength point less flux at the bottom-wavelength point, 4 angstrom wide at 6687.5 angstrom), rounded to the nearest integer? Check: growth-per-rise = 67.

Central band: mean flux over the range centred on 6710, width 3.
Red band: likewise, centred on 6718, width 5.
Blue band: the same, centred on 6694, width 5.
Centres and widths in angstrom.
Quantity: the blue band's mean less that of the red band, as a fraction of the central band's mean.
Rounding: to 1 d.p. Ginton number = -1.7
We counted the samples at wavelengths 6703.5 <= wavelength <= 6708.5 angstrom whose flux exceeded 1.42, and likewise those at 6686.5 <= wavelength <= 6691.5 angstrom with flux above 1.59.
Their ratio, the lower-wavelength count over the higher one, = 0.50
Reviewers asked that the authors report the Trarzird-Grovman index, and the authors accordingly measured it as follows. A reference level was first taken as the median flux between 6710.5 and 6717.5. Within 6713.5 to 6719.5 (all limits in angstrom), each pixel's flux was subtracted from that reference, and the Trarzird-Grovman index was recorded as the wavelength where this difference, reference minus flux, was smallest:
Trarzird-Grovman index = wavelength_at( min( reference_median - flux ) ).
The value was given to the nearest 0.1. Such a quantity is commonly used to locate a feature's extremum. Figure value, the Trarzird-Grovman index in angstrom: 6717.0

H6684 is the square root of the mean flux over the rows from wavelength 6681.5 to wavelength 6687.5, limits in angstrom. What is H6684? 1.24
